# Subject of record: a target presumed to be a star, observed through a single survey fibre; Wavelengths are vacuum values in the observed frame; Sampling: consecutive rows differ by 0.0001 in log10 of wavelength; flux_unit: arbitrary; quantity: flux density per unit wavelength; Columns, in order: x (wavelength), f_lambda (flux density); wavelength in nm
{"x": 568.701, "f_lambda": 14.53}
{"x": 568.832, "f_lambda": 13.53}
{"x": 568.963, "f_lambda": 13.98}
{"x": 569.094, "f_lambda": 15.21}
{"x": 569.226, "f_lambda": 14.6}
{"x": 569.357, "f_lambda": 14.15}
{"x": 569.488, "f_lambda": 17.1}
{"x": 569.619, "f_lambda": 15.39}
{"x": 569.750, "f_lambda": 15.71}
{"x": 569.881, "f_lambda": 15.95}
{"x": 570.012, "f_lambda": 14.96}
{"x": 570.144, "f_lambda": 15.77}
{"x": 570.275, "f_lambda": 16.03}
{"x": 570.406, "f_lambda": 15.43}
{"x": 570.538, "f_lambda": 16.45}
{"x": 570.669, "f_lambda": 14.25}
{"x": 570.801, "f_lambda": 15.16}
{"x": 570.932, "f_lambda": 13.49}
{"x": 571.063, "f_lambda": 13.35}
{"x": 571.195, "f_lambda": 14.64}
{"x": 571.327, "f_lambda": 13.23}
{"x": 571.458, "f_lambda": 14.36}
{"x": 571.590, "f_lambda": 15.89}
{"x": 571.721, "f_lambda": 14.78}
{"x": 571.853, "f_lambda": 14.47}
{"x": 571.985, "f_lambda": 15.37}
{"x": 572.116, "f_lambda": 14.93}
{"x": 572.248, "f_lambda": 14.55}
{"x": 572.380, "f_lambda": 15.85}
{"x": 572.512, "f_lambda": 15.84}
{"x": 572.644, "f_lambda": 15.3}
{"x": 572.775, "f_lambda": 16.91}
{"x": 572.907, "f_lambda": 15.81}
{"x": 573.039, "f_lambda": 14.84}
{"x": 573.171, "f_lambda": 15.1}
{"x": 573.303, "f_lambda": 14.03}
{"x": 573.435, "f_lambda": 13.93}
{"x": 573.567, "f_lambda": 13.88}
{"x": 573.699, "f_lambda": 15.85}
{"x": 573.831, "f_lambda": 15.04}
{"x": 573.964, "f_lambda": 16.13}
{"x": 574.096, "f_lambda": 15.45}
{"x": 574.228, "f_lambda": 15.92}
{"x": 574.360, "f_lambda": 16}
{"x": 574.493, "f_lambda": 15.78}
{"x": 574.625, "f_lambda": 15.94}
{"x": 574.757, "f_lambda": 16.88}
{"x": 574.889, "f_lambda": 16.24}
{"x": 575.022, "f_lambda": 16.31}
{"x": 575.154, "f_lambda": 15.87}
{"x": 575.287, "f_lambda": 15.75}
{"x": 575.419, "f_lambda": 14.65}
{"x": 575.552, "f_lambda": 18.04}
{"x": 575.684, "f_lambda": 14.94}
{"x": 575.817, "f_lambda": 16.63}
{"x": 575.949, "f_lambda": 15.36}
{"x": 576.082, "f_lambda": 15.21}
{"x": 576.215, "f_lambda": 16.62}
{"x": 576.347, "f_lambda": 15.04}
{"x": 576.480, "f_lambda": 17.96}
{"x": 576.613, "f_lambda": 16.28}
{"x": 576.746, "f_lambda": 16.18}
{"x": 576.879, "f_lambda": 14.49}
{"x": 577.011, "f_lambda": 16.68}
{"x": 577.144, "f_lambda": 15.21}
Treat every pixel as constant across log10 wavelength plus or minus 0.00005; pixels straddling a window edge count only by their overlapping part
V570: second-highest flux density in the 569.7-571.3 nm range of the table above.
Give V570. 16.03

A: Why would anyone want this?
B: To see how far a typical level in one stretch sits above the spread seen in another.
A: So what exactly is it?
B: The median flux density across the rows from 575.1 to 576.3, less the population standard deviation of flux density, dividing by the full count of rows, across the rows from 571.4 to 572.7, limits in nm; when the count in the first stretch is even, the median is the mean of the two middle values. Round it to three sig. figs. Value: 15.2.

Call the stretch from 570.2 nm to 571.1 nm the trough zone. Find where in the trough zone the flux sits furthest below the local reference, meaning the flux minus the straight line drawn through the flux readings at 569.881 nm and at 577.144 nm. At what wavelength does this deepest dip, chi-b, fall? 571.063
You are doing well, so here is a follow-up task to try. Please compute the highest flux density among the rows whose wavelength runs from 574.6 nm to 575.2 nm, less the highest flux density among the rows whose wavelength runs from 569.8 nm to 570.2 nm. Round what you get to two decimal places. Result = 0.93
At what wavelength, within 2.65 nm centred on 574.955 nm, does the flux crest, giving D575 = 575.552 nm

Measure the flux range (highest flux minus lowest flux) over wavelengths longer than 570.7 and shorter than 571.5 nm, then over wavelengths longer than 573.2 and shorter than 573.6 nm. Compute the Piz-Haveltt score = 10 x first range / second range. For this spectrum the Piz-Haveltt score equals 129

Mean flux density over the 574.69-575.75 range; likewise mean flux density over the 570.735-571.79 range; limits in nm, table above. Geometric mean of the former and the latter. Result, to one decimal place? 15.2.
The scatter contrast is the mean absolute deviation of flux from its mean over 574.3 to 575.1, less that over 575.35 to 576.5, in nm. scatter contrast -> -0.84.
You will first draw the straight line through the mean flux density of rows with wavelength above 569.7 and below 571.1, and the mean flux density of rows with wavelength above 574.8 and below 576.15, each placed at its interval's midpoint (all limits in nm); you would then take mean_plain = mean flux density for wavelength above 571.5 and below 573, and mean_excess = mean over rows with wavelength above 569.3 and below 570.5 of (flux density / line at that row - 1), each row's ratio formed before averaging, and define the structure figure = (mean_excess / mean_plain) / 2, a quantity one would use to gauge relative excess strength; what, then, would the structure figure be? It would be 0.0012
